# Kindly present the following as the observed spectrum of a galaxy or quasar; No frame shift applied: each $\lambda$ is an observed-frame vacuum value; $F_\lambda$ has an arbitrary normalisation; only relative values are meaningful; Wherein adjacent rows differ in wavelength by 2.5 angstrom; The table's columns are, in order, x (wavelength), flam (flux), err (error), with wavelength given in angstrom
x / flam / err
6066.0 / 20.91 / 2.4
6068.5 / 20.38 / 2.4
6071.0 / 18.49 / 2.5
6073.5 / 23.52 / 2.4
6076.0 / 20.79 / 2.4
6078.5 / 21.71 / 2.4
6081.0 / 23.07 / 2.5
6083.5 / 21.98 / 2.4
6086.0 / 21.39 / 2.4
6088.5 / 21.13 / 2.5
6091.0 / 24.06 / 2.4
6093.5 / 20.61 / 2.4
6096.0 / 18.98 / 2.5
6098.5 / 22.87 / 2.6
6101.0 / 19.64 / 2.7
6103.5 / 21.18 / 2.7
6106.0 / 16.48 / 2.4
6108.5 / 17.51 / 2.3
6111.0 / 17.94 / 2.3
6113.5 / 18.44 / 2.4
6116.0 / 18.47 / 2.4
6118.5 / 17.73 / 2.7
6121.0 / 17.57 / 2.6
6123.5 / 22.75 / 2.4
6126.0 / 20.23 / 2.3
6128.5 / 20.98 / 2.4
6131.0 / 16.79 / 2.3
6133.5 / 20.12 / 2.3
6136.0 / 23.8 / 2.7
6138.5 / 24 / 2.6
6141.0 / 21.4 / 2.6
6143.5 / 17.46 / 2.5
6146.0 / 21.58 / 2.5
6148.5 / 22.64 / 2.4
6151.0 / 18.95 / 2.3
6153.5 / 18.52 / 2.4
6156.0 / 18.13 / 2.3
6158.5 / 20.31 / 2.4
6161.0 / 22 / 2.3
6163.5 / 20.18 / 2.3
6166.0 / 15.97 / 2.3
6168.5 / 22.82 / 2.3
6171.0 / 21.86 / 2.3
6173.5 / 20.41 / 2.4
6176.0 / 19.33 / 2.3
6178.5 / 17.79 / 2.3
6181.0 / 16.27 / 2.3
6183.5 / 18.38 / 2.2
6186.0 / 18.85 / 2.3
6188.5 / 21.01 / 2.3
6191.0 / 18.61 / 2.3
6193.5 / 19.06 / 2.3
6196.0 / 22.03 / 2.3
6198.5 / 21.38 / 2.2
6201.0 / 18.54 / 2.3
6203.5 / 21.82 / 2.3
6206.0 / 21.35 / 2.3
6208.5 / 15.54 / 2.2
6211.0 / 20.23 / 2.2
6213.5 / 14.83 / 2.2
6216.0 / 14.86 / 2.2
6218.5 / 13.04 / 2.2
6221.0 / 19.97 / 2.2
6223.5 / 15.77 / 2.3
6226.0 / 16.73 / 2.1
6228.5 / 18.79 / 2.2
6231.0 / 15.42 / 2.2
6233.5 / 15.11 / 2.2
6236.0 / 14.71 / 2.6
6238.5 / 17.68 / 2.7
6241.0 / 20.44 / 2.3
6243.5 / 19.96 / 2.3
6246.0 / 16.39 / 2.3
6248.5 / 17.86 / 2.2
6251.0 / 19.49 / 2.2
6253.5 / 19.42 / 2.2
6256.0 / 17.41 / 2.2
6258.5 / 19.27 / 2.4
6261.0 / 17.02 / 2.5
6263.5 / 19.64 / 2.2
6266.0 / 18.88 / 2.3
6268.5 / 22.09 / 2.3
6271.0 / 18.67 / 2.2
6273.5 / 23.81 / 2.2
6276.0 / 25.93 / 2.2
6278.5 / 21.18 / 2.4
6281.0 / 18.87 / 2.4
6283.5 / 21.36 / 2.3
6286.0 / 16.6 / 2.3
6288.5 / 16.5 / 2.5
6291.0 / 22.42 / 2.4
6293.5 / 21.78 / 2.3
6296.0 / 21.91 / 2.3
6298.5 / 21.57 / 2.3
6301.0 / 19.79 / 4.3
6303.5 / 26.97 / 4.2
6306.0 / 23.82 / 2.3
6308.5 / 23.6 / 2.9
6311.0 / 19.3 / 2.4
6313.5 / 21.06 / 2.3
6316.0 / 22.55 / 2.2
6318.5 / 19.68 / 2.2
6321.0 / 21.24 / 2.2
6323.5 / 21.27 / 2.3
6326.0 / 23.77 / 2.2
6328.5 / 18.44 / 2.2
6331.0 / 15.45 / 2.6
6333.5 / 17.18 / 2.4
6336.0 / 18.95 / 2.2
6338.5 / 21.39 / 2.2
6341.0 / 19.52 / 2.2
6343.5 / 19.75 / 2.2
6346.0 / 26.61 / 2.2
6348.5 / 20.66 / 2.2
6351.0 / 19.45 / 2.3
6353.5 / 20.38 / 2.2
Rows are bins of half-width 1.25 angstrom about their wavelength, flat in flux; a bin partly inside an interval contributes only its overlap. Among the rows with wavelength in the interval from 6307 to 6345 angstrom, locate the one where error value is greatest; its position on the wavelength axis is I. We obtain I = 6308.5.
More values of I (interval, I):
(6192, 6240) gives 6238.5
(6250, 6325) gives 6301.0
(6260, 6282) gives 6261.0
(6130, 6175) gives 6136.0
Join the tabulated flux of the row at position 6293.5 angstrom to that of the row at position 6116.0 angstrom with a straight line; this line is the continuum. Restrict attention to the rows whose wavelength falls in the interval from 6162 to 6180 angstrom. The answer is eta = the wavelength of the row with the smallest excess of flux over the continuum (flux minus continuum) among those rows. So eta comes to 6166.0 angstrom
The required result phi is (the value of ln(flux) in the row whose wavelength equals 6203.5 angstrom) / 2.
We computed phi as 1.54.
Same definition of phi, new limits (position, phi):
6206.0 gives 1.53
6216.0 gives 1.35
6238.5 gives 1.44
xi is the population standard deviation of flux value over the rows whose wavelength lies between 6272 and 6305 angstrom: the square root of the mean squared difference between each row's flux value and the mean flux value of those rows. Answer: 2.97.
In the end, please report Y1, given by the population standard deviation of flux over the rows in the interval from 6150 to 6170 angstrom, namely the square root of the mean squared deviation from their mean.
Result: 2.1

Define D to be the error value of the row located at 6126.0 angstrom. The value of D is 2.30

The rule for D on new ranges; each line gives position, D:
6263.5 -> 2.20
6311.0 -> 2.40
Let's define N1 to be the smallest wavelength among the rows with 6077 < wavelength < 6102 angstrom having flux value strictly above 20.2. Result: 6078.5 angstrom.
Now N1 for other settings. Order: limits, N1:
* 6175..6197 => 6188.5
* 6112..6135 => 6123.5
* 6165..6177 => 6168.5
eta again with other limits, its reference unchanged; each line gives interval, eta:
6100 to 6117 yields 6106.0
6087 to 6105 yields 6096.0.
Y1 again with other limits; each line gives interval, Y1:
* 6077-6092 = 1.0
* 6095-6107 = 2.1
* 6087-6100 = 1.8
